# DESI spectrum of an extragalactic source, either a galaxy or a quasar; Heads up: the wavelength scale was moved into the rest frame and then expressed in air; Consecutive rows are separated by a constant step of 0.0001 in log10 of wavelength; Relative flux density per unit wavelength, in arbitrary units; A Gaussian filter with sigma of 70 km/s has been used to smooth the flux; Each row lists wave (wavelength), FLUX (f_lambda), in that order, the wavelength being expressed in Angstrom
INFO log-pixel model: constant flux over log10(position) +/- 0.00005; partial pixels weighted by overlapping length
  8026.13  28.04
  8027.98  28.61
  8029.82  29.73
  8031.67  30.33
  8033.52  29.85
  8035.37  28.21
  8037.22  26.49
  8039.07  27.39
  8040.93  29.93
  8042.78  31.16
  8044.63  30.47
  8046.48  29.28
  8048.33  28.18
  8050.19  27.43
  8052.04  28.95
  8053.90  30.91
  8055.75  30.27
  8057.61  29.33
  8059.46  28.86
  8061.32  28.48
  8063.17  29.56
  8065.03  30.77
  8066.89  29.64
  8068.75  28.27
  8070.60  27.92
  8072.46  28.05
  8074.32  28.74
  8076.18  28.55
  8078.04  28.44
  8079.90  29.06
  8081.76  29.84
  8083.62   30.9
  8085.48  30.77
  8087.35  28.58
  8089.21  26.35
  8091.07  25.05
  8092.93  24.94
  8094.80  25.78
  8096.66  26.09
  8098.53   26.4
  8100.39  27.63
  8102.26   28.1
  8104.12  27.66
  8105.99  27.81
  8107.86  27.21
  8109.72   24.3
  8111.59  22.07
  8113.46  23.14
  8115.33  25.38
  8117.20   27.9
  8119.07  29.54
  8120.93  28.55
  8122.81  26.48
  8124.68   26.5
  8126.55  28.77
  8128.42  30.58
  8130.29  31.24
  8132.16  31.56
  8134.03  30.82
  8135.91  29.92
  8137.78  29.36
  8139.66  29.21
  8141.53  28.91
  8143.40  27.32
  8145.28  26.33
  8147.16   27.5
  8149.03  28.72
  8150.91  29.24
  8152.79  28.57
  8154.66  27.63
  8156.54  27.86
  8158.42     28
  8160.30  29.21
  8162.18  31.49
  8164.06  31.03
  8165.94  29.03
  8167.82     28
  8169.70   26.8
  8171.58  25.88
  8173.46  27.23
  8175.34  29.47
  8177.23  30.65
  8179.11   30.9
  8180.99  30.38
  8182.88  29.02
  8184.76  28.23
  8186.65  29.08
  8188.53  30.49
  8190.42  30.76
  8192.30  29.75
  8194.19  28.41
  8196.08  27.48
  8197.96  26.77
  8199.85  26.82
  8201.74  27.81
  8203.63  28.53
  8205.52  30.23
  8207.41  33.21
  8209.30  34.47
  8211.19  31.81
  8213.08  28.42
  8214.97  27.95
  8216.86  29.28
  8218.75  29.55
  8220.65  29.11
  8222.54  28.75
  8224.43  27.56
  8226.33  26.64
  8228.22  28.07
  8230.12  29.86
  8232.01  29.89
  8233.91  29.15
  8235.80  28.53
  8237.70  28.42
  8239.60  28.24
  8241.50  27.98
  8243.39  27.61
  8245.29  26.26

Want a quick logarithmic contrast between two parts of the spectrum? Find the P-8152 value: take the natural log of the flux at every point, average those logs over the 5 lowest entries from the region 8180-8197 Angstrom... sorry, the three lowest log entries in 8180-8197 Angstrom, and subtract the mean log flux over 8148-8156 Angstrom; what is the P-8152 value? -0.018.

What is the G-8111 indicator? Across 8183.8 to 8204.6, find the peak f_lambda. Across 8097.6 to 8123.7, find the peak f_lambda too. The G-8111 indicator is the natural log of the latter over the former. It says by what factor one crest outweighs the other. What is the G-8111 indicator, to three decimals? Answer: -0.040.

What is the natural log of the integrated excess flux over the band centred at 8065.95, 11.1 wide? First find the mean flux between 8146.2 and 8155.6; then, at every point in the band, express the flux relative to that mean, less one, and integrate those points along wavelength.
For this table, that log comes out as -1.2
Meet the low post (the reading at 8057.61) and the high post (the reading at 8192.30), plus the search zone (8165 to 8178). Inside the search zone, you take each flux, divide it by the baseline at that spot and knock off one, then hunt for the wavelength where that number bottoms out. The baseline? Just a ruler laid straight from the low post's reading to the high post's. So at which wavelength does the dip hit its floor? 8171.58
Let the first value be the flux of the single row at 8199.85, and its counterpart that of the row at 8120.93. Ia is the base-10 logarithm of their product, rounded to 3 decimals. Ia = 2.884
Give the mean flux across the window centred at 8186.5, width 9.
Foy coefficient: 29.5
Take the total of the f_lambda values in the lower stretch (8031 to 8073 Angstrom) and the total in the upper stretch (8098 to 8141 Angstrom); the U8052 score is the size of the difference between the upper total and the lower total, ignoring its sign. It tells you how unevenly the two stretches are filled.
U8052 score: 30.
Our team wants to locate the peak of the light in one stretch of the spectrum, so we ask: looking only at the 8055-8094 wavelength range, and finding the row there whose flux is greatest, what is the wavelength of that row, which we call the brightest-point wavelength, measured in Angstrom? 8083.62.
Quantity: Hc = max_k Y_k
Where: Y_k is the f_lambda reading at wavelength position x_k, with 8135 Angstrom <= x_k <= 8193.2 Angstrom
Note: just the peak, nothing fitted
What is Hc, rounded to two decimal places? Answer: 31.49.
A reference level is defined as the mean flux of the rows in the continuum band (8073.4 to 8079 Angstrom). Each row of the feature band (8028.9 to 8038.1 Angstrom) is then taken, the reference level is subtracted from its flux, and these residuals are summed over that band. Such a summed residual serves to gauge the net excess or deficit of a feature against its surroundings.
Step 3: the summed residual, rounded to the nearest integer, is 2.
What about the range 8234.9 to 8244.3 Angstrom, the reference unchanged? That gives -2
